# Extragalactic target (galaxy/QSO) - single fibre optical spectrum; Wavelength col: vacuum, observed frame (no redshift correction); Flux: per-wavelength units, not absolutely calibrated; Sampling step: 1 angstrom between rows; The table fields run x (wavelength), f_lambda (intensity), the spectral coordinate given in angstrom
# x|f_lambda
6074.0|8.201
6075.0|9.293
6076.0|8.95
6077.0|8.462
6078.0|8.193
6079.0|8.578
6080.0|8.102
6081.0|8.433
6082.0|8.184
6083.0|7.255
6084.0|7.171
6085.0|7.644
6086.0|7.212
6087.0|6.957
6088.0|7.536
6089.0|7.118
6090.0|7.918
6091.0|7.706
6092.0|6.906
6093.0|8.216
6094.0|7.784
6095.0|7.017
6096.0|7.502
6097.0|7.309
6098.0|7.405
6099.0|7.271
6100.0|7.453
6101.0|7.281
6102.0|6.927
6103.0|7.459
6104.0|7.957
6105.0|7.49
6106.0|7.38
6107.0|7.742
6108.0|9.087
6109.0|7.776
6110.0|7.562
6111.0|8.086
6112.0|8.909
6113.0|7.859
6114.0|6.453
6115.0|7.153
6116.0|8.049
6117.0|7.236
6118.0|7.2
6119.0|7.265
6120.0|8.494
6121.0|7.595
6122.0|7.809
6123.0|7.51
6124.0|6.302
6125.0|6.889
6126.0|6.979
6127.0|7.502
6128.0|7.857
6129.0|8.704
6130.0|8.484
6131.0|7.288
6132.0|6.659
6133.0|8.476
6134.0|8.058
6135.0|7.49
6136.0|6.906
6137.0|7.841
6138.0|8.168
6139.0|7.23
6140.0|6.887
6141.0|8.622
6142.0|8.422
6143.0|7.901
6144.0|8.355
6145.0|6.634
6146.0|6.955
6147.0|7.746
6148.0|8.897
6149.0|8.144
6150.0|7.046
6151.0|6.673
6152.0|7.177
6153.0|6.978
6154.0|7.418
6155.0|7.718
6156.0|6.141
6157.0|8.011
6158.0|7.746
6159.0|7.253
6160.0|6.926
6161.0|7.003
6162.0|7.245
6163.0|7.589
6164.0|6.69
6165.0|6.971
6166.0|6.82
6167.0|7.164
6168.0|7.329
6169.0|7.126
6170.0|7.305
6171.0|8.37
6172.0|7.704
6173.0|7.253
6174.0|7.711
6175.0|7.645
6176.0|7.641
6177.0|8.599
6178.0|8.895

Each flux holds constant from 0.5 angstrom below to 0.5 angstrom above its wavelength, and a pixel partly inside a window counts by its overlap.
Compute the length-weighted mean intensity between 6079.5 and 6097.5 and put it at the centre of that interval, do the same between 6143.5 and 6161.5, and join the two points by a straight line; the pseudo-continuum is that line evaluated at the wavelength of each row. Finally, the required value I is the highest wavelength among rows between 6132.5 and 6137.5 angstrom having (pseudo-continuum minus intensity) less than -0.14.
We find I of 6137.0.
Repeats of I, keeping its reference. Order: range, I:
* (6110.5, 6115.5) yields 6113.0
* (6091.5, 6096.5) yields 6094.0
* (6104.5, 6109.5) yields 6109.0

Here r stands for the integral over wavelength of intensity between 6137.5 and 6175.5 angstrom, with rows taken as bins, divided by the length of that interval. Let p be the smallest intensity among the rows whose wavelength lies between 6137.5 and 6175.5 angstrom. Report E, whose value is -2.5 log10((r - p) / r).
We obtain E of 1.9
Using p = 6.141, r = 7.45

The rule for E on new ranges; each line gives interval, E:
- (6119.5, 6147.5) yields 1.9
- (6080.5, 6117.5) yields 2.1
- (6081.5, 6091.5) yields 2.9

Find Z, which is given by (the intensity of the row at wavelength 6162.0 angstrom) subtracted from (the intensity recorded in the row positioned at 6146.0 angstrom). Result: -0.3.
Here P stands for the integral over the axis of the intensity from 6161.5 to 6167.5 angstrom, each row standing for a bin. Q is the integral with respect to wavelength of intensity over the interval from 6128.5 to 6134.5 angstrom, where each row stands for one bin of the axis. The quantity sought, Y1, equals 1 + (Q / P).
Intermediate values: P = 42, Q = 48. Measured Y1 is 2.1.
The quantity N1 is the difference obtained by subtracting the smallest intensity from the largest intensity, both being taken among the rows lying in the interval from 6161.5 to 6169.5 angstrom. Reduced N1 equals 0.9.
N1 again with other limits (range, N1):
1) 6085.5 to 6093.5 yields 1.3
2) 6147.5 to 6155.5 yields 2.2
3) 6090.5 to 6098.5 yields 1.3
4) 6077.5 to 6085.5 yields 1.4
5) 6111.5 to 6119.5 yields 2.5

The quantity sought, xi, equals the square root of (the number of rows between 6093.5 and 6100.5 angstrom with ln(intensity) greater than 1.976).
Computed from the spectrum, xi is 2.45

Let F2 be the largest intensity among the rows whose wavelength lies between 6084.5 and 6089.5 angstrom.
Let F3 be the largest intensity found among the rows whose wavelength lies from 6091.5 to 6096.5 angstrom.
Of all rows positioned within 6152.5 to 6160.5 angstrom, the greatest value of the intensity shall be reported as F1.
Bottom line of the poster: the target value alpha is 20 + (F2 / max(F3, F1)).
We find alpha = 20.9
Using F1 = 8.011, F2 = 7.644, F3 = 8.216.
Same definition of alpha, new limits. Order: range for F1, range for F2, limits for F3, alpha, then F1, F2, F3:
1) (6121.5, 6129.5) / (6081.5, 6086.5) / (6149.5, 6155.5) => 20.9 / 8.704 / 8.184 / 7.718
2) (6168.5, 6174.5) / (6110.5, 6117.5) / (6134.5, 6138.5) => 21.1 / 8.37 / 8.909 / 8.168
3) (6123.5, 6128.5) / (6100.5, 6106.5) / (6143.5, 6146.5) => 21.0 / 7.857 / 7.957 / 8.355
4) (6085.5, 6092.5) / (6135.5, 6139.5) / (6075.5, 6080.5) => 20.9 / 7.918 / 8.168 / 8.95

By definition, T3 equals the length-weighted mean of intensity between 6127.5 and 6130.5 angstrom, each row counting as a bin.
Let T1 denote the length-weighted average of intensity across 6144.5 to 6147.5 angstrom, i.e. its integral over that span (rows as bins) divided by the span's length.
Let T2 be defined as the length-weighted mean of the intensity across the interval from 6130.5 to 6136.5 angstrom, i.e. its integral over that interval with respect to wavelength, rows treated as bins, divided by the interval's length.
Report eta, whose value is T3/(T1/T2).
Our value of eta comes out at 8.78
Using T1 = 7.1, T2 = 7.5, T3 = 8.35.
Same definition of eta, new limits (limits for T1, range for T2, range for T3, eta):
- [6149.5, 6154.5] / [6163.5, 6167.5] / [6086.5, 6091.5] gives 7.29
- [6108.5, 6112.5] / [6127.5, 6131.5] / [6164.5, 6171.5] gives 7.30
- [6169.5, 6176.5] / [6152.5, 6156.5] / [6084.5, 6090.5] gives 6.82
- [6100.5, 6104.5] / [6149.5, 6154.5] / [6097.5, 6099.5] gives 6.99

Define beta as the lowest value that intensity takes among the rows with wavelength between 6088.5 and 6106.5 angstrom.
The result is 6.906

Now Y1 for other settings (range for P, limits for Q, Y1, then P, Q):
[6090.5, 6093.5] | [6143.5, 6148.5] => 2.7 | 23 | 39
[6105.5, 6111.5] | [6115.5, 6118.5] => 1.5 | 48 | 22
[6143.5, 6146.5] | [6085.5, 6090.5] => 2.7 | 22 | 37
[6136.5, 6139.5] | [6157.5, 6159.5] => 1.6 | 23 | 15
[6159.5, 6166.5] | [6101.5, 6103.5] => 1.3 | 49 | 14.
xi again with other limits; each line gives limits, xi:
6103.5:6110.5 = 2.65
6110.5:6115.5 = 1.73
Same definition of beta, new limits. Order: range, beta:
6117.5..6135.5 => 6.302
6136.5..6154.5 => 6.634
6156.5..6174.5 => 6.69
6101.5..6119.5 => 6.453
